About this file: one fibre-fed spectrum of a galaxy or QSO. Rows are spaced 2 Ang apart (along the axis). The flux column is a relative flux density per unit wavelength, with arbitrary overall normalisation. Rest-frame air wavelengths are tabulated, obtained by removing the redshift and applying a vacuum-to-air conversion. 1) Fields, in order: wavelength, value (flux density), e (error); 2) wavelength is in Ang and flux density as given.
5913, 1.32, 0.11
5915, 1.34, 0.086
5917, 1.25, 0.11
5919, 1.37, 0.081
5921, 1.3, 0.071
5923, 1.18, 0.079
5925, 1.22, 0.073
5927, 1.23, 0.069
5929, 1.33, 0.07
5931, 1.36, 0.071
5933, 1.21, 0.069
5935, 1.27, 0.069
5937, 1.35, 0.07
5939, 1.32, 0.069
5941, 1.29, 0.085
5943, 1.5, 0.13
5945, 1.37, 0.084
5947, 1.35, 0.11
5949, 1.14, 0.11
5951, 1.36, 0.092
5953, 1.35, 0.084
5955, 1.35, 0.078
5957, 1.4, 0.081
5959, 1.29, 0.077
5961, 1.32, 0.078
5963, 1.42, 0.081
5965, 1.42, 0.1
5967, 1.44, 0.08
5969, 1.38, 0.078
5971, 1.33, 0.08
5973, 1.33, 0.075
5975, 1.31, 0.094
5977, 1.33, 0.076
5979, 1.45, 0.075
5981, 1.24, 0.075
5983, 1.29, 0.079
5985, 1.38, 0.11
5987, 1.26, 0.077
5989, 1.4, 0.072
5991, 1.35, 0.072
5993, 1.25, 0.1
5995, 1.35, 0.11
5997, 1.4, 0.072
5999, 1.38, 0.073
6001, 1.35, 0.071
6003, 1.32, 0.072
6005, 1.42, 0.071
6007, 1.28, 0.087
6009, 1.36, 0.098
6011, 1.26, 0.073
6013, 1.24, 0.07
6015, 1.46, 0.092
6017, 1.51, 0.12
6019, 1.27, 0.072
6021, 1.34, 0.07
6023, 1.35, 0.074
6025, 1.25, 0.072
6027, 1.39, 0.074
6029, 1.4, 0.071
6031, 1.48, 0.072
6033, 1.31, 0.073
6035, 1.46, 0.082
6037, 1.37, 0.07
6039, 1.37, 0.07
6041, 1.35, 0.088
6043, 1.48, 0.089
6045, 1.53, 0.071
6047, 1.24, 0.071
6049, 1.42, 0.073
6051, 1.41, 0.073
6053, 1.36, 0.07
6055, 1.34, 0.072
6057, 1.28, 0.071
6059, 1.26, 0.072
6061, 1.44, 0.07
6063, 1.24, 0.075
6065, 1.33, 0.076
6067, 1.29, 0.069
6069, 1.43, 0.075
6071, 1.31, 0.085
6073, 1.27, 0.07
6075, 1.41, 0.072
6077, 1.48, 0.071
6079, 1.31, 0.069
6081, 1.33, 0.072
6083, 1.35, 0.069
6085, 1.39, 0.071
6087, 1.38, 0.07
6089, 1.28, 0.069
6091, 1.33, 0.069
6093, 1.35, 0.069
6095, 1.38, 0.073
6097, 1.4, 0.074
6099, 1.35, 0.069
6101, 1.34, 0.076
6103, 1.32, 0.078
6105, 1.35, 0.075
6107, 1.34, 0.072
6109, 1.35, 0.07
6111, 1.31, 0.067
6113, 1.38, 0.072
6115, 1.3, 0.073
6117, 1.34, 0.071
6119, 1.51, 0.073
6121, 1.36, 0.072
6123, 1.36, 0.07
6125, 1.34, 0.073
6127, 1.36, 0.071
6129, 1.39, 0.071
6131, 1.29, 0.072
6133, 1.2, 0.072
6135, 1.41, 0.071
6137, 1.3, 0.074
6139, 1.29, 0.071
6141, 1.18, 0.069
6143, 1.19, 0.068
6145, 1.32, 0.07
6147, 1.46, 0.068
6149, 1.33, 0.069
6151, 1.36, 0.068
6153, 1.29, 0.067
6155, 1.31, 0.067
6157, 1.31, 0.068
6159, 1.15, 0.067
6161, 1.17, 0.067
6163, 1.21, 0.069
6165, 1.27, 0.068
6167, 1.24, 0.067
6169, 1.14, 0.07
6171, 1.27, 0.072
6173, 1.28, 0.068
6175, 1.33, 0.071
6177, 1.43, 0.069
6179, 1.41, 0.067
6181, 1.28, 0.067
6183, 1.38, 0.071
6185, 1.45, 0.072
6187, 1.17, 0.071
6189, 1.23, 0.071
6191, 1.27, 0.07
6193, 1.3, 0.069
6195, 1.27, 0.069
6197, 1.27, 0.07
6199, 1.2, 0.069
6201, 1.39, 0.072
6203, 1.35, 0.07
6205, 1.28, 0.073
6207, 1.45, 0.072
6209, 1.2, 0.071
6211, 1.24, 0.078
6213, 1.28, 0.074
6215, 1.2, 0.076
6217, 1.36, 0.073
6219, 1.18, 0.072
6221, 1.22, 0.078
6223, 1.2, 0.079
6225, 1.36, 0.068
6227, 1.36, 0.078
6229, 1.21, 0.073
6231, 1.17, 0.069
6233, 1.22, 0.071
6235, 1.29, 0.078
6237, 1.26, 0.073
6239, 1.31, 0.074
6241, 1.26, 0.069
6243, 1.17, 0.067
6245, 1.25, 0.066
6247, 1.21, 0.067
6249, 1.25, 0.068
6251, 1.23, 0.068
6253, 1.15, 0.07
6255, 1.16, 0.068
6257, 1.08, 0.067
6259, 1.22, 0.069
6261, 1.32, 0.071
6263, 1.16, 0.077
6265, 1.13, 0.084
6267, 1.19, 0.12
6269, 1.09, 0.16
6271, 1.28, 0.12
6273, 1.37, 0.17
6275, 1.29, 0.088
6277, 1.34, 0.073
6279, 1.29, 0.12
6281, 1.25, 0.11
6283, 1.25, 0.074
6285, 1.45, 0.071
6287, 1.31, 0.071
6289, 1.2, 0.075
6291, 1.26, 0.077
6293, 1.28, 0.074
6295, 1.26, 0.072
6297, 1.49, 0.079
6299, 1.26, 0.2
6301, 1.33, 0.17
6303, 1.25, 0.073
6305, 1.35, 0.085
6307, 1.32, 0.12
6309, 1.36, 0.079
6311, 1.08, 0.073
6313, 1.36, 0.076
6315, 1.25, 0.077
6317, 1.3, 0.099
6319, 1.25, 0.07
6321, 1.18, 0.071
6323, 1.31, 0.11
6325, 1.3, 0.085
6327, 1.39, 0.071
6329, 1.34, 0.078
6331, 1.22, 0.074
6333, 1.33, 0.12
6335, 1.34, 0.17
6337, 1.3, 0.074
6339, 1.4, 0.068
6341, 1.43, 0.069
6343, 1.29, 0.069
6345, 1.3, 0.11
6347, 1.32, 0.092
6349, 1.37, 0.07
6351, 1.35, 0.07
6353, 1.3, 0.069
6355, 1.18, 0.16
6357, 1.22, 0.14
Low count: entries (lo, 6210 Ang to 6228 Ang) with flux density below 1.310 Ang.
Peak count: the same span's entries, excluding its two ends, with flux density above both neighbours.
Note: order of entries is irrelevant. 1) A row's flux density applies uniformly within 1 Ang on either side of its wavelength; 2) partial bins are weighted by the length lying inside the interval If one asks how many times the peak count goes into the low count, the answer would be 2.00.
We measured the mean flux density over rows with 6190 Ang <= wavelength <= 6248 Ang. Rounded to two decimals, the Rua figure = 1.27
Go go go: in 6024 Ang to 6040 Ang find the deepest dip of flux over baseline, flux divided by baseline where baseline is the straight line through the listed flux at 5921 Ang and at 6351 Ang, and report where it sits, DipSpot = 6025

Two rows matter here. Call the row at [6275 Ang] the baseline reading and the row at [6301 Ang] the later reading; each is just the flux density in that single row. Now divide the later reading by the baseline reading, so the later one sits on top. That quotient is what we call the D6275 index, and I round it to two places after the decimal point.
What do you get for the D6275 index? 1.03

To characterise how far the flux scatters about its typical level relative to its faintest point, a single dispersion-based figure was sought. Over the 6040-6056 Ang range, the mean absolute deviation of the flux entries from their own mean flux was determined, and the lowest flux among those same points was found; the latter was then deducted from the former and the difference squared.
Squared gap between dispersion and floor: 1.37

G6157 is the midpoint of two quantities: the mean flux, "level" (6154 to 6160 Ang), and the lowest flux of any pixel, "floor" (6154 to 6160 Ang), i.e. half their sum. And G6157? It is 1.20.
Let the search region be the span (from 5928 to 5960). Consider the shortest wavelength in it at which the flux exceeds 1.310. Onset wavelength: 5929 Ang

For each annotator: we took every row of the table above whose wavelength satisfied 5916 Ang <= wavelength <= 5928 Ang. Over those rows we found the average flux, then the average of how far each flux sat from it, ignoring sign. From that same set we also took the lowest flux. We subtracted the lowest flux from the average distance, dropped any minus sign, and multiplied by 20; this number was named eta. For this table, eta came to 22.6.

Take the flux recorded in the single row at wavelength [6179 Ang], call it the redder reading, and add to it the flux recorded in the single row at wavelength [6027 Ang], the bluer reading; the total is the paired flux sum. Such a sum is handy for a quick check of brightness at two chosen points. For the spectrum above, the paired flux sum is 2.80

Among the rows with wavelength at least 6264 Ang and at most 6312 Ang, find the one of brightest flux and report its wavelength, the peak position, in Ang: 6297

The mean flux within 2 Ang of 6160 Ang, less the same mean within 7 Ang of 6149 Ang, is -0.16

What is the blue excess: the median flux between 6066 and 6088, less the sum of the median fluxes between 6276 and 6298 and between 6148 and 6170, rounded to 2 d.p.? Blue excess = -1.20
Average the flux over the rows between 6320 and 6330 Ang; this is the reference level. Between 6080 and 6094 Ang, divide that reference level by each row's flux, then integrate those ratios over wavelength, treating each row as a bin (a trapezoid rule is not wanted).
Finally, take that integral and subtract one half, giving 13.1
